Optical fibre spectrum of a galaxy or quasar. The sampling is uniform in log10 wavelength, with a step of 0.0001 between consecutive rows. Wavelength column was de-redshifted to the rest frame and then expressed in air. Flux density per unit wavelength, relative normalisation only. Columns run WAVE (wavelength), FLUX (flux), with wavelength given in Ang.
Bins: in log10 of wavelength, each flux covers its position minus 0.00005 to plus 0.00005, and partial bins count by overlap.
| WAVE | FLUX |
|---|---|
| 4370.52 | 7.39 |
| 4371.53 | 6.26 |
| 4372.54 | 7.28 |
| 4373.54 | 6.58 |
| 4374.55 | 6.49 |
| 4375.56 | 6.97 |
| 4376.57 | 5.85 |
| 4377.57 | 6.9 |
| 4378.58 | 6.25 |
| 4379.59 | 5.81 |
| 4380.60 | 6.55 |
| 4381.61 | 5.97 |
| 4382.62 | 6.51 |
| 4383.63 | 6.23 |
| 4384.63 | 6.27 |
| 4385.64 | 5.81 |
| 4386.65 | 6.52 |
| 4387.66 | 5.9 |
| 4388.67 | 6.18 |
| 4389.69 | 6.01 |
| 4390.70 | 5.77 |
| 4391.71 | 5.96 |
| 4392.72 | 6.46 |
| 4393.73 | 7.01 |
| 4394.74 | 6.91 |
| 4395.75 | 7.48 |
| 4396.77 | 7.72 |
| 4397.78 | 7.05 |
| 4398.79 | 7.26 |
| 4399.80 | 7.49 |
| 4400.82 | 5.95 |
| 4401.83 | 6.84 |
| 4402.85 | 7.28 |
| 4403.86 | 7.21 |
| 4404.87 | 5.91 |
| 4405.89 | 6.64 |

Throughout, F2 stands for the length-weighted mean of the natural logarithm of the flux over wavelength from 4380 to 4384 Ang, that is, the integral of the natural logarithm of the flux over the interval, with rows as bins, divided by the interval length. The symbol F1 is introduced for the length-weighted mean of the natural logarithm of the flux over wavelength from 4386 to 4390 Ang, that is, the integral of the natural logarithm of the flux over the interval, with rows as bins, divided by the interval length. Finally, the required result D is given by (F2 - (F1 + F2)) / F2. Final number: -0.99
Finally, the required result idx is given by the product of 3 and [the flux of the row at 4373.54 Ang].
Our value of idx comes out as 19.7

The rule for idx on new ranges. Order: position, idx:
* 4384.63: 18.8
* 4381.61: 17.9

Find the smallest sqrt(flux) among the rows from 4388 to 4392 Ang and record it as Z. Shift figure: 2.40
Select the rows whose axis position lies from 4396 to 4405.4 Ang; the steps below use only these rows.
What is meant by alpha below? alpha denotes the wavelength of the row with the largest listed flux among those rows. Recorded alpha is 4396.77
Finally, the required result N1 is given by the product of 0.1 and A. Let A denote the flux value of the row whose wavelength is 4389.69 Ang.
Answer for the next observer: 0.60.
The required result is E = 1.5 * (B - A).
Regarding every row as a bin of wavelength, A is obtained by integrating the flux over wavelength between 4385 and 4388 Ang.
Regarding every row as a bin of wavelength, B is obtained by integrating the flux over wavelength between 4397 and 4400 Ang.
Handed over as 5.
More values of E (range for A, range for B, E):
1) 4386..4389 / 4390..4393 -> -1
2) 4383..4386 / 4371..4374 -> 3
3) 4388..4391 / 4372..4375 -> 4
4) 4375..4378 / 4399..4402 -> 1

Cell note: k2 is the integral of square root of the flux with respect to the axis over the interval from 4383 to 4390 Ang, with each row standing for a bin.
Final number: 17.3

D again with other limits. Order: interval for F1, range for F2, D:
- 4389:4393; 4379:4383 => -0.99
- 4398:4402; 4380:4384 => -1.05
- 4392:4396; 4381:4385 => -1.05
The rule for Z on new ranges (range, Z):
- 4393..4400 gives 2.63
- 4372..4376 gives 2.55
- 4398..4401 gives 2.44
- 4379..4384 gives 2.41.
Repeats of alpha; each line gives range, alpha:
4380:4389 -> 4380.60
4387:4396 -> 4395.75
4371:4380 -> 4372.54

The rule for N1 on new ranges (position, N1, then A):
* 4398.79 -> 0.73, 7.26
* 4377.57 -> 0.69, 6.9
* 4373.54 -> 0.66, 6.58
